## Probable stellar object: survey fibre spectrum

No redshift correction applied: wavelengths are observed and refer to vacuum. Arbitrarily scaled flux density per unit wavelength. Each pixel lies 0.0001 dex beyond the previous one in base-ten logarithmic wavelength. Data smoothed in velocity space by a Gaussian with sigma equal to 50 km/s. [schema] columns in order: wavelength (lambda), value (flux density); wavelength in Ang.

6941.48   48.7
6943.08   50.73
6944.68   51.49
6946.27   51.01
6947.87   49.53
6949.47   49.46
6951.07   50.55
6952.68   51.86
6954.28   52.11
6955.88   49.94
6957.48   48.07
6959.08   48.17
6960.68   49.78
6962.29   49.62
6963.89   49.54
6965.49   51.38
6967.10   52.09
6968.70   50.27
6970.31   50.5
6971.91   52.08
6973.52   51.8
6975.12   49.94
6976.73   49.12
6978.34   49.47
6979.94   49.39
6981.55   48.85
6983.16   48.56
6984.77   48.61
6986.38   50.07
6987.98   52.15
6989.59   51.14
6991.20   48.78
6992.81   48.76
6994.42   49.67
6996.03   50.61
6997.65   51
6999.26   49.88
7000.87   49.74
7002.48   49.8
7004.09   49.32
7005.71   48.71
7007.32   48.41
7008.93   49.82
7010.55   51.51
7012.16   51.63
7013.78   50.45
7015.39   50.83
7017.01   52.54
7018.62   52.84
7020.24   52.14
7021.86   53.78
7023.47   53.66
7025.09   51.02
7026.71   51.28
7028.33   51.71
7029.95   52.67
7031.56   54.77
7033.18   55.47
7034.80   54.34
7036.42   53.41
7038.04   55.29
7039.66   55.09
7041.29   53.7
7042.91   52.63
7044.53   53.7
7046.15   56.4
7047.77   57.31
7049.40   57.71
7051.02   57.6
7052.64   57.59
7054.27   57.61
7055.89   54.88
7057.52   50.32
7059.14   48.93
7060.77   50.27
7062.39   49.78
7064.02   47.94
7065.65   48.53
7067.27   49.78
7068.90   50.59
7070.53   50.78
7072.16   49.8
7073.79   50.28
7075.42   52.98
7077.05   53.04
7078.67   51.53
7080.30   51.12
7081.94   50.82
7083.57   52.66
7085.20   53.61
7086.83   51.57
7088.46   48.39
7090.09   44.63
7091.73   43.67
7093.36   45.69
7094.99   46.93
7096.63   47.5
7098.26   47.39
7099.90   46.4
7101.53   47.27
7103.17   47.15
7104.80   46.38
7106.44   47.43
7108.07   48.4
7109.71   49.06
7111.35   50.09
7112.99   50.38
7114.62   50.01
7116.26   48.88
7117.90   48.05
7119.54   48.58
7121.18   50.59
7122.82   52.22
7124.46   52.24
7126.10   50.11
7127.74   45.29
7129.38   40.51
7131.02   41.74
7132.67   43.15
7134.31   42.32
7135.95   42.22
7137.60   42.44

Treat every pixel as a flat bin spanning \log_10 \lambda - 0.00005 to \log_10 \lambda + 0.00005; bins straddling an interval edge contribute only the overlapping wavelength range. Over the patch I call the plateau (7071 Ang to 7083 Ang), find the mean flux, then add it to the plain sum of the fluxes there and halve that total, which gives 205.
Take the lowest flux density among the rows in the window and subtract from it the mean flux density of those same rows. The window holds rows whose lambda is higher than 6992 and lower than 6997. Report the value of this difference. -0.9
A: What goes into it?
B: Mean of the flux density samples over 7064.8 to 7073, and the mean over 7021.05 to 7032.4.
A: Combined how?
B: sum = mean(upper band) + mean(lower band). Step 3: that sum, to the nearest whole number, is 103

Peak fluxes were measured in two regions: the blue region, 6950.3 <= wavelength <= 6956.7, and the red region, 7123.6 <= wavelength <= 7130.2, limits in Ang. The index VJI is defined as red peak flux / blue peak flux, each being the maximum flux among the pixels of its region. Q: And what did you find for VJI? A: 1.00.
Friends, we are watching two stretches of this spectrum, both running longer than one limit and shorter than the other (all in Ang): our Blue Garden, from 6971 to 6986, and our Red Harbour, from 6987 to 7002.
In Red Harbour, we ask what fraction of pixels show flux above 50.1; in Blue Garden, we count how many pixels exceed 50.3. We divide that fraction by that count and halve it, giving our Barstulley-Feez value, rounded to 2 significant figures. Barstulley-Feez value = 0.11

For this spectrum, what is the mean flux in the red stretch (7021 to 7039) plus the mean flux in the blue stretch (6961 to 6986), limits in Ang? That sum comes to 103.5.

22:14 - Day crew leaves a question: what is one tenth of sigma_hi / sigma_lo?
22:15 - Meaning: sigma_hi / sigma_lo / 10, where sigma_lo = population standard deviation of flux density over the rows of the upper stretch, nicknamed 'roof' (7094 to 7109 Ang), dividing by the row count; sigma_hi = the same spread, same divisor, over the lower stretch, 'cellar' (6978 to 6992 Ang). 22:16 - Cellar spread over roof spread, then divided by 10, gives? 0.20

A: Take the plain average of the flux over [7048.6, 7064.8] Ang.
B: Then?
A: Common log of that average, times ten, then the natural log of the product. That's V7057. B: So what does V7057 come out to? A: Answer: 2.85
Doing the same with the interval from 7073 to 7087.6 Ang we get 2.84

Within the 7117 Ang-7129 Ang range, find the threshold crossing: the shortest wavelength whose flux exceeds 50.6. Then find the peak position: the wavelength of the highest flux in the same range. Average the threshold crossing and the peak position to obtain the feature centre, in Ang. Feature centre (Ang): 7123.6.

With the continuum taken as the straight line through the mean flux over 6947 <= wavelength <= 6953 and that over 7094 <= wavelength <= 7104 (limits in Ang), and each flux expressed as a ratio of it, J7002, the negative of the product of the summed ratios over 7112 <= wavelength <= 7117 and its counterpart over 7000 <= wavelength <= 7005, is -9.7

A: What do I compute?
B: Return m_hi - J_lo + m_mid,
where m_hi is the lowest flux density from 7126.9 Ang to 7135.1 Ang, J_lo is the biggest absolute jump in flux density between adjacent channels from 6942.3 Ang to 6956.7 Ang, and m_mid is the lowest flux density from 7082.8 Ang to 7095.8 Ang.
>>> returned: 82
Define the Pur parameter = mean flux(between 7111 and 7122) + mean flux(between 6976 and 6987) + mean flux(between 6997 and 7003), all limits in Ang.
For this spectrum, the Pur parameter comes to 149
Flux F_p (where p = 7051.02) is 57.6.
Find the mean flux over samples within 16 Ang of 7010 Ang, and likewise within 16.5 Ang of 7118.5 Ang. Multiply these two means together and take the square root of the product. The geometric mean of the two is 49.2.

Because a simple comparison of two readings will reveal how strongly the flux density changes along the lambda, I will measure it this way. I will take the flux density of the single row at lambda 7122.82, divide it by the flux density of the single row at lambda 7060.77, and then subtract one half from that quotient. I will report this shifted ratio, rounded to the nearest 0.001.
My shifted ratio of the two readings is 0.539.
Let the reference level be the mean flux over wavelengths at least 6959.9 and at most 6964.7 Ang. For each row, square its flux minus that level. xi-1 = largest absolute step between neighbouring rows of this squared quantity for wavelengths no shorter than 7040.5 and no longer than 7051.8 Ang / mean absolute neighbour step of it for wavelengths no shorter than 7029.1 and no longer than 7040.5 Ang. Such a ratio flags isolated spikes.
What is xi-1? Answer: 2.7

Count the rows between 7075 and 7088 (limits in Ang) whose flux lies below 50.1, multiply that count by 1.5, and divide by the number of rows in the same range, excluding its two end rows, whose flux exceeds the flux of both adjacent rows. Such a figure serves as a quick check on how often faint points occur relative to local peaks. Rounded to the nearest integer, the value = 0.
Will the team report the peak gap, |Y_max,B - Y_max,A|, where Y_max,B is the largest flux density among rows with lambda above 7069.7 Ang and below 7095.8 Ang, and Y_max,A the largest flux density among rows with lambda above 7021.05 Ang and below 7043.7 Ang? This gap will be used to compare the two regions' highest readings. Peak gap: 1.9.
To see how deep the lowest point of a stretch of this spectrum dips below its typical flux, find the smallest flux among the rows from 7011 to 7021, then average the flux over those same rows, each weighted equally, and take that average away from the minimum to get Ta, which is -1.29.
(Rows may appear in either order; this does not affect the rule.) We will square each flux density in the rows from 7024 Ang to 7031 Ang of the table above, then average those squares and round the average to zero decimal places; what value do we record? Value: 2670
